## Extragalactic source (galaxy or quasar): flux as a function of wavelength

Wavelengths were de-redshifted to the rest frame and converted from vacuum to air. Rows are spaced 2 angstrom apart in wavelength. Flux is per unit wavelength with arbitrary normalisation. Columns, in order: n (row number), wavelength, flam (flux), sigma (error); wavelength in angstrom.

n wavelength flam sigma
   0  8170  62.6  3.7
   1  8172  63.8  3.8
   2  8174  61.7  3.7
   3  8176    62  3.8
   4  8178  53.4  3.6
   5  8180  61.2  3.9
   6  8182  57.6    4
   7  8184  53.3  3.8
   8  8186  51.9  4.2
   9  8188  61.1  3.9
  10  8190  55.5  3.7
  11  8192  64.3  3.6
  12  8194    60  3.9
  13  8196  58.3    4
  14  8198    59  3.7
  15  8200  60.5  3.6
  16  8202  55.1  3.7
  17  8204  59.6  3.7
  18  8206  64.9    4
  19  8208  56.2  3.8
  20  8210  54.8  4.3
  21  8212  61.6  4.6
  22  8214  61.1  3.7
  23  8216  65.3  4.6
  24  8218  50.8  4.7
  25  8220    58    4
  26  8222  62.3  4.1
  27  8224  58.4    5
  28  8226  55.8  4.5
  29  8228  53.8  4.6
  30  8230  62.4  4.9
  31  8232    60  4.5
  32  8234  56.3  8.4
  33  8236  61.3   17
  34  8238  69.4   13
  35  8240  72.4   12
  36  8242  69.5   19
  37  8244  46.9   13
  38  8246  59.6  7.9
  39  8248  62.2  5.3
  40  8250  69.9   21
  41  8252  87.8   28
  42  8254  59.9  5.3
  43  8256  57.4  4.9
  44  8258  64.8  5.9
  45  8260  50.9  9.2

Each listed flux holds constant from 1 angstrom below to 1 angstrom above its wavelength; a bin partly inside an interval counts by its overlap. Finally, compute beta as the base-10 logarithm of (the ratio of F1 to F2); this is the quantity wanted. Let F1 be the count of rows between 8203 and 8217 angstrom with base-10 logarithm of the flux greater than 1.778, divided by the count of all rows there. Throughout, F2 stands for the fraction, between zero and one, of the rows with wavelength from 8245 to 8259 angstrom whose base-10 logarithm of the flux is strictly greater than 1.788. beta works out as 0.0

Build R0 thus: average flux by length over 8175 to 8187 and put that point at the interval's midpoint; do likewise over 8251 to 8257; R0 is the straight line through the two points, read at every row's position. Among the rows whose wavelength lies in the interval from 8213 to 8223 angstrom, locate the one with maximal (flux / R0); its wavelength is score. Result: 8216 angstrom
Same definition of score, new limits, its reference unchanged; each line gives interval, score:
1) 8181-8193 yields 8192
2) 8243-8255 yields 8252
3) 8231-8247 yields 8240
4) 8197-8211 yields 8206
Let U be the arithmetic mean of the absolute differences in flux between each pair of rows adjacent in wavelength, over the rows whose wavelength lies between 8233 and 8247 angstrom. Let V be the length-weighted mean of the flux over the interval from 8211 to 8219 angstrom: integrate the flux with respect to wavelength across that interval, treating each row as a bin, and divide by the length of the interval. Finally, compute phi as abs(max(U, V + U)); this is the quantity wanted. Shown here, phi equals 69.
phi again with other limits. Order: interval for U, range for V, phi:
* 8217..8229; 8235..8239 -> 69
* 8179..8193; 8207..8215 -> 64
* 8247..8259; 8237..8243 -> 83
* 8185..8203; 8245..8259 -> 71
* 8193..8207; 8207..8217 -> 63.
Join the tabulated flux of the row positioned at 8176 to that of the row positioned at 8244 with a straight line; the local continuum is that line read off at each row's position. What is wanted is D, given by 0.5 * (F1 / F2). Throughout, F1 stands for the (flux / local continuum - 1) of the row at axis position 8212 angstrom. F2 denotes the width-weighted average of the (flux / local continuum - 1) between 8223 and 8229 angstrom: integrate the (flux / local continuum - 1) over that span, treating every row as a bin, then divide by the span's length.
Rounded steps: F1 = 0.1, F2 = 0.10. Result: 0.7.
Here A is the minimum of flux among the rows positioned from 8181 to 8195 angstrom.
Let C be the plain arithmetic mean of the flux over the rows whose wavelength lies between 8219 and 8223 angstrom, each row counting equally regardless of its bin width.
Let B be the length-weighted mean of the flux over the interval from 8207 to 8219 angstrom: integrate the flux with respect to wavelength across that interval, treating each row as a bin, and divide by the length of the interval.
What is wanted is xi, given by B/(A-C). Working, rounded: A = 51.9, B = 58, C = 60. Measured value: -7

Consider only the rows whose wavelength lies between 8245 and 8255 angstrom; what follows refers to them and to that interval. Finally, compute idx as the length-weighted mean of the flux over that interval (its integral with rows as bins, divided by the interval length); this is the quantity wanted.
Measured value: 68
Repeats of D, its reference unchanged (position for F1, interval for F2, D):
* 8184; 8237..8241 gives -0.1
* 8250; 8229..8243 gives 0.8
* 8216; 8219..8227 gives 0.8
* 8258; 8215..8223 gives 1.9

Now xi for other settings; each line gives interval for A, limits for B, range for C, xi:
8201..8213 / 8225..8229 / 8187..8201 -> -11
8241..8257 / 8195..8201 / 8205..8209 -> -4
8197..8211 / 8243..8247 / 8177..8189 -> -33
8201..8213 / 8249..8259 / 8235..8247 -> -8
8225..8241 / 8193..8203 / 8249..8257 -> -4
